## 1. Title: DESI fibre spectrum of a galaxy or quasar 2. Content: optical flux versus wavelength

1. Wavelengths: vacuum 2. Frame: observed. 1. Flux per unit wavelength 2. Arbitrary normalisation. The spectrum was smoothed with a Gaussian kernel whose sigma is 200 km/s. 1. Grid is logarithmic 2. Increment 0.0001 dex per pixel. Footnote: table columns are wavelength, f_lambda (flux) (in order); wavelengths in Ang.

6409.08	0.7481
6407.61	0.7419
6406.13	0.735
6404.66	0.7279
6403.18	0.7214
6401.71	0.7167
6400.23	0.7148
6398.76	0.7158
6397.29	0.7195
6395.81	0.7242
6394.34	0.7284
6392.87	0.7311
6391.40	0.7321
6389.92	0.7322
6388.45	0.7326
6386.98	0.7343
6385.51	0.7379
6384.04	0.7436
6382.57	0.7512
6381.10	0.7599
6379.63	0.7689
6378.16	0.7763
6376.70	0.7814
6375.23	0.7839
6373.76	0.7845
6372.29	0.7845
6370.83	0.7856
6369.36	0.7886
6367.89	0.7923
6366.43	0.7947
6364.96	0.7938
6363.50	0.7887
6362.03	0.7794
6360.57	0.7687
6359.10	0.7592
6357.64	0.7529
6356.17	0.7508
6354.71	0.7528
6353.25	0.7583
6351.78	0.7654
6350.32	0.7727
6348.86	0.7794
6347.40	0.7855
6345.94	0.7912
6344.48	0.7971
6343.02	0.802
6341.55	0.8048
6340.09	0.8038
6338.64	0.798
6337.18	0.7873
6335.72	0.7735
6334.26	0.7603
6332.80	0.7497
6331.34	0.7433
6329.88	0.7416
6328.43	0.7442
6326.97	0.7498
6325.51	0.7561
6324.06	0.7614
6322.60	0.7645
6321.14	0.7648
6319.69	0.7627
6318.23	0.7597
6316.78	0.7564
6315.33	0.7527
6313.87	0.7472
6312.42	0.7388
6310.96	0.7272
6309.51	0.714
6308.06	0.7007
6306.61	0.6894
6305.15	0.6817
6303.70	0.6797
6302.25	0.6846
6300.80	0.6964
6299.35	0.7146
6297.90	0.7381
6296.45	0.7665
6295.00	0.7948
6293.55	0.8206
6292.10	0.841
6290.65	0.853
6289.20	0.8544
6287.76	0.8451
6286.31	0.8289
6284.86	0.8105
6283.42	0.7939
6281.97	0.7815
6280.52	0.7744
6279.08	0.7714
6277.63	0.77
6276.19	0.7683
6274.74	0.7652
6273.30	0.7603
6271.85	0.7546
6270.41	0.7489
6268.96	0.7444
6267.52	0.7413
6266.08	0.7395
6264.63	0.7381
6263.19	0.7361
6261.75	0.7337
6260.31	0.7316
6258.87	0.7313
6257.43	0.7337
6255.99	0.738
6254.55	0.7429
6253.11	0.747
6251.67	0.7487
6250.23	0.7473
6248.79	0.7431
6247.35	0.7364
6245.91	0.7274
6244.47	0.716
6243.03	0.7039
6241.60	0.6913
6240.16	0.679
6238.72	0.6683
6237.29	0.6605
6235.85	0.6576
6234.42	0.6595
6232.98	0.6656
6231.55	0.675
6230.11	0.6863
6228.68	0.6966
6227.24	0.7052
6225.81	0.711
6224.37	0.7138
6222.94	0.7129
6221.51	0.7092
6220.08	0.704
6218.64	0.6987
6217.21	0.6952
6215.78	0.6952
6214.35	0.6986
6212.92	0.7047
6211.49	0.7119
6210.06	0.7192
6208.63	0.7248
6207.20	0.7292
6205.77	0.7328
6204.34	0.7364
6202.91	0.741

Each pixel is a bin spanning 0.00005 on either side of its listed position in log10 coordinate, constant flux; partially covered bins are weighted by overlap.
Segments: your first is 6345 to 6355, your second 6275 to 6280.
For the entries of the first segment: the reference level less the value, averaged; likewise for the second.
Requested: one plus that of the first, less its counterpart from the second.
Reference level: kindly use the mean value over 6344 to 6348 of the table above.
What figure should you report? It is 1.00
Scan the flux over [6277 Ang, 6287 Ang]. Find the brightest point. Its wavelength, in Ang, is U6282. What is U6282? 6286.31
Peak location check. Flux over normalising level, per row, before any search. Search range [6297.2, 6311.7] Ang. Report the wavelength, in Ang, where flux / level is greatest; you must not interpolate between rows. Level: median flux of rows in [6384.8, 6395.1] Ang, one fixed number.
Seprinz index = 6297.90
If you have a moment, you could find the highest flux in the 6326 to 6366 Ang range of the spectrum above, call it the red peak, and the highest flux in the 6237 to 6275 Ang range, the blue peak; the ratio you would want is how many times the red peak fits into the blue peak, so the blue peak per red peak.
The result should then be 0.95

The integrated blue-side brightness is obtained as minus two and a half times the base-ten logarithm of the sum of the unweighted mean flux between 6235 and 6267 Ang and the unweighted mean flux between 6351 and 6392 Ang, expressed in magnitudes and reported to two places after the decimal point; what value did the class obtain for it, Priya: -0.43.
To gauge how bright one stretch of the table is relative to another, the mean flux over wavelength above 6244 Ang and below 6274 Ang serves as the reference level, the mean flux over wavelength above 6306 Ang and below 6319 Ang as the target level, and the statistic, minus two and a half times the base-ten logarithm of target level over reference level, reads 0.01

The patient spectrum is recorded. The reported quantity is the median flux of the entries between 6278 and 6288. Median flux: 0.794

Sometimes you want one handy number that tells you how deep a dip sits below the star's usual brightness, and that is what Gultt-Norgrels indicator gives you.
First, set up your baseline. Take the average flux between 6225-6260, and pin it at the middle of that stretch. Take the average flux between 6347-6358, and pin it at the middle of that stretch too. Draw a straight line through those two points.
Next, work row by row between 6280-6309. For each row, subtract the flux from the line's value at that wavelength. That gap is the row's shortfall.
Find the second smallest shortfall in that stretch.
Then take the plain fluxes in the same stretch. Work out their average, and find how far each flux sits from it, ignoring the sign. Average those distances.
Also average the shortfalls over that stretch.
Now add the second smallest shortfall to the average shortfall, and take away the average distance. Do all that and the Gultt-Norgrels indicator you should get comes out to -0.21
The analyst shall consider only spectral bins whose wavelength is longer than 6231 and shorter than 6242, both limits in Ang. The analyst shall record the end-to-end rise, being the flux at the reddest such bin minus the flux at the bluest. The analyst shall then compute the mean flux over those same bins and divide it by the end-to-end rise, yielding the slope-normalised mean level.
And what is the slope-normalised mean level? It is 41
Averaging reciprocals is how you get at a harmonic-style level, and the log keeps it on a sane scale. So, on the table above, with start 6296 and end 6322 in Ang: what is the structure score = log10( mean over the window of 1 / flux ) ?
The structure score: 0.140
